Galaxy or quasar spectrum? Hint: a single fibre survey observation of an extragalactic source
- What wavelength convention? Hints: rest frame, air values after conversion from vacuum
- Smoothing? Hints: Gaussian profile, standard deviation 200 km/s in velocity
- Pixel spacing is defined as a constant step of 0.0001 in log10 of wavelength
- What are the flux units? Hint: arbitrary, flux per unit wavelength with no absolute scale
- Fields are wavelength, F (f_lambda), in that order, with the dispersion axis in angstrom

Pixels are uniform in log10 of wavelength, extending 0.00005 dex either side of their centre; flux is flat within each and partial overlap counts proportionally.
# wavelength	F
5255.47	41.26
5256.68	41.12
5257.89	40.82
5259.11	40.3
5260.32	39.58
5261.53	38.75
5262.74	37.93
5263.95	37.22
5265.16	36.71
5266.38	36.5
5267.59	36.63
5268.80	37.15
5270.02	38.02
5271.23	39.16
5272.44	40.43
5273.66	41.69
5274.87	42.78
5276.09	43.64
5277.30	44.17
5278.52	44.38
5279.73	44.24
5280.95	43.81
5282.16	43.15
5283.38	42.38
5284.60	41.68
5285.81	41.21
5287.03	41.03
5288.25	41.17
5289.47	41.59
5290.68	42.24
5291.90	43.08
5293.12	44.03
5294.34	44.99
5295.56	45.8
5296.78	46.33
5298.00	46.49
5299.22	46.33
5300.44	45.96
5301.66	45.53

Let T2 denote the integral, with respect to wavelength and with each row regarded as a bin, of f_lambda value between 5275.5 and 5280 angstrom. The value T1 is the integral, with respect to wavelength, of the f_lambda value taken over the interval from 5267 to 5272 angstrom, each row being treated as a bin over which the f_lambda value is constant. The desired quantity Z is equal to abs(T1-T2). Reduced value 9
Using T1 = 189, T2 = 199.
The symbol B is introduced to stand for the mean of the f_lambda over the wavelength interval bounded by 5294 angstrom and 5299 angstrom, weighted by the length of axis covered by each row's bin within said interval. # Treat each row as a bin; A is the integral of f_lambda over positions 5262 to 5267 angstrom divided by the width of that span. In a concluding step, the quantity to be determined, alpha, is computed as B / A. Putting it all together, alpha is 1.24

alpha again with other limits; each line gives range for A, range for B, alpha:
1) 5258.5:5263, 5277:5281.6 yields 1.13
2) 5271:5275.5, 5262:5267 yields 0.90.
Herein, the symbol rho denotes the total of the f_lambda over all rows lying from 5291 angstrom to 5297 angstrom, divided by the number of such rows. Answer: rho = 44.8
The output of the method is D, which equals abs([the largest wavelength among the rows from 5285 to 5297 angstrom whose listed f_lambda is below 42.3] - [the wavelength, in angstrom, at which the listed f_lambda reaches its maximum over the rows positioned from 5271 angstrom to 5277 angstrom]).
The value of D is 14.6 angstrom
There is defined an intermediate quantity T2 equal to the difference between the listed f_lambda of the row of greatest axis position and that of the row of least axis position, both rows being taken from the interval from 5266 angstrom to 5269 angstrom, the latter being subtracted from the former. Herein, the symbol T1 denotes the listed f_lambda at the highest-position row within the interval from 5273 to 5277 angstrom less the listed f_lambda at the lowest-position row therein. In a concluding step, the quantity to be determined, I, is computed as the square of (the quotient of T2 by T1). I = 0.1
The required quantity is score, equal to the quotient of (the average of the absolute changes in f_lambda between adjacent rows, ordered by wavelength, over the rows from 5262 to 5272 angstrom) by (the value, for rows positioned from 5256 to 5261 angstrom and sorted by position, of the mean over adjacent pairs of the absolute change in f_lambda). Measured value 1.1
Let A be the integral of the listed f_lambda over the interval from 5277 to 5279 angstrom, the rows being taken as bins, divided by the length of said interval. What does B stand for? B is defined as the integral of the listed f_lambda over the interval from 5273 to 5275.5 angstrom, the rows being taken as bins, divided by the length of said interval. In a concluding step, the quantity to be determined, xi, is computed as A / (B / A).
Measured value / 46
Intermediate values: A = 44.2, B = 42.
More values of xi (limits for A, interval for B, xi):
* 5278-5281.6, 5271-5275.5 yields 48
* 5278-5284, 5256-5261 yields 47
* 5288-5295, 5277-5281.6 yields 42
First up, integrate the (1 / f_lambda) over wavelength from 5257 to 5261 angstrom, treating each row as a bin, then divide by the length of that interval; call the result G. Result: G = 0.025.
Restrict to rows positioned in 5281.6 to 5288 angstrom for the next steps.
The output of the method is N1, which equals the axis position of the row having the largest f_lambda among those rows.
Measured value 5282.16 angstrom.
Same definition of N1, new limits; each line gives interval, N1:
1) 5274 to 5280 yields 5278.52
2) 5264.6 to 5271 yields 5270.02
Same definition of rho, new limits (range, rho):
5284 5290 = 41.3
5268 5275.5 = 39.9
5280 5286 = 42.4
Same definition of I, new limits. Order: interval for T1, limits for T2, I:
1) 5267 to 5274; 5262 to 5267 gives 0.1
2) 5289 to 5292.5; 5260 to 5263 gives 1.2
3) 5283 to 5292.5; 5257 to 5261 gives 3.1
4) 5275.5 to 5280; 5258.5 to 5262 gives 6.7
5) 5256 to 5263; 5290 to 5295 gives 0.7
